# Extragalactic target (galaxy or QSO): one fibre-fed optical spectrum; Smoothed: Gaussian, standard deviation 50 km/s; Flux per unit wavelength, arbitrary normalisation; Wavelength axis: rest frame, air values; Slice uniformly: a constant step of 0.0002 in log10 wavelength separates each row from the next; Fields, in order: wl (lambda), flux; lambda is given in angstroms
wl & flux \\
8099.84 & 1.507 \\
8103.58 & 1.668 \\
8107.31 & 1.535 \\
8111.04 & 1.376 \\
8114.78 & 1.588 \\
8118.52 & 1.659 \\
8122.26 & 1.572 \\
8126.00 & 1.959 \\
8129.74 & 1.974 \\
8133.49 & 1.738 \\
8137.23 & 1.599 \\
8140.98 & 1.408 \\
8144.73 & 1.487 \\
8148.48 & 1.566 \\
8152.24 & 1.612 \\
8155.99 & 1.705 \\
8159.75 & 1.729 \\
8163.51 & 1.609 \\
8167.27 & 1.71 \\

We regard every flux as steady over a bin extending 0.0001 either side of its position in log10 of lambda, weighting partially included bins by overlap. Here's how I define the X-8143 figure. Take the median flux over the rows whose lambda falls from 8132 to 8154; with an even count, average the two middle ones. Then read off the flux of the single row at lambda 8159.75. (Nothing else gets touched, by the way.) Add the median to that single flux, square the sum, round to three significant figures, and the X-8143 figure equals 11.0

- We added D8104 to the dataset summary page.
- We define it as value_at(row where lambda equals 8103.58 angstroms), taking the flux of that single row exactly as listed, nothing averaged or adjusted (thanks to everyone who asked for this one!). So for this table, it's 1.668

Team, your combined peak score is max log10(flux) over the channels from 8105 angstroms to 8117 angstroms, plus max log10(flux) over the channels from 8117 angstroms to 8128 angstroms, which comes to 0.49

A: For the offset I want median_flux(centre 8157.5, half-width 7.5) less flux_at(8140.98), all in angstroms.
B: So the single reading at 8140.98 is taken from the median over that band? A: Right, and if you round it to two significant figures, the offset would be 0.25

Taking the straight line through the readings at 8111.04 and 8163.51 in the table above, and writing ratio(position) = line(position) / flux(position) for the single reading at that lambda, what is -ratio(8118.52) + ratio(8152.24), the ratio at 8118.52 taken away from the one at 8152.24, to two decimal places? 0.12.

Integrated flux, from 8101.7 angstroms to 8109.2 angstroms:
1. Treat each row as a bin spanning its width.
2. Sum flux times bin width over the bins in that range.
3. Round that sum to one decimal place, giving 12.0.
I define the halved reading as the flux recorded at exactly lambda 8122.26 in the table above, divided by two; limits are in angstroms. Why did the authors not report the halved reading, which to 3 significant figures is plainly 0.786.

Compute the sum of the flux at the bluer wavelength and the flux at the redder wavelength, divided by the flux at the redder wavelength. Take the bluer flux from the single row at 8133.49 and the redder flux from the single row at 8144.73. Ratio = 2.17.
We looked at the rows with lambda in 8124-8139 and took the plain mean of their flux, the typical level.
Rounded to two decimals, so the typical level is 1.82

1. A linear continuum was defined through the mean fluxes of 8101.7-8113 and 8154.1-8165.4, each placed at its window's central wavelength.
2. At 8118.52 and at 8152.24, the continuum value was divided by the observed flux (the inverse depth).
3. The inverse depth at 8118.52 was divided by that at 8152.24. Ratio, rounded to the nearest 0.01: 0.91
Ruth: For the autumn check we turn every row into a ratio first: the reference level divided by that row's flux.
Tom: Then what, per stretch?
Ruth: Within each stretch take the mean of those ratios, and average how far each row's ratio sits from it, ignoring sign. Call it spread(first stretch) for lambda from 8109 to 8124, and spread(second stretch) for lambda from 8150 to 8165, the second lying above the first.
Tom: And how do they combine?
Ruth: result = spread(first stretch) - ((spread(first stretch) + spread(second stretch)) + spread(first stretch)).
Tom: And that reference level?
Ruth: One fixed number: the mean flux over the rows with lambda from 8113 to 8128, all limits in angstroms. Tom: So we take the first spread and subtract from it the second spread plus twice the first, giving -0.099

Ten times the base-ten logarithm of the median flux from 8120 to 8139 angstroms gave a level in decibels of 2.40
